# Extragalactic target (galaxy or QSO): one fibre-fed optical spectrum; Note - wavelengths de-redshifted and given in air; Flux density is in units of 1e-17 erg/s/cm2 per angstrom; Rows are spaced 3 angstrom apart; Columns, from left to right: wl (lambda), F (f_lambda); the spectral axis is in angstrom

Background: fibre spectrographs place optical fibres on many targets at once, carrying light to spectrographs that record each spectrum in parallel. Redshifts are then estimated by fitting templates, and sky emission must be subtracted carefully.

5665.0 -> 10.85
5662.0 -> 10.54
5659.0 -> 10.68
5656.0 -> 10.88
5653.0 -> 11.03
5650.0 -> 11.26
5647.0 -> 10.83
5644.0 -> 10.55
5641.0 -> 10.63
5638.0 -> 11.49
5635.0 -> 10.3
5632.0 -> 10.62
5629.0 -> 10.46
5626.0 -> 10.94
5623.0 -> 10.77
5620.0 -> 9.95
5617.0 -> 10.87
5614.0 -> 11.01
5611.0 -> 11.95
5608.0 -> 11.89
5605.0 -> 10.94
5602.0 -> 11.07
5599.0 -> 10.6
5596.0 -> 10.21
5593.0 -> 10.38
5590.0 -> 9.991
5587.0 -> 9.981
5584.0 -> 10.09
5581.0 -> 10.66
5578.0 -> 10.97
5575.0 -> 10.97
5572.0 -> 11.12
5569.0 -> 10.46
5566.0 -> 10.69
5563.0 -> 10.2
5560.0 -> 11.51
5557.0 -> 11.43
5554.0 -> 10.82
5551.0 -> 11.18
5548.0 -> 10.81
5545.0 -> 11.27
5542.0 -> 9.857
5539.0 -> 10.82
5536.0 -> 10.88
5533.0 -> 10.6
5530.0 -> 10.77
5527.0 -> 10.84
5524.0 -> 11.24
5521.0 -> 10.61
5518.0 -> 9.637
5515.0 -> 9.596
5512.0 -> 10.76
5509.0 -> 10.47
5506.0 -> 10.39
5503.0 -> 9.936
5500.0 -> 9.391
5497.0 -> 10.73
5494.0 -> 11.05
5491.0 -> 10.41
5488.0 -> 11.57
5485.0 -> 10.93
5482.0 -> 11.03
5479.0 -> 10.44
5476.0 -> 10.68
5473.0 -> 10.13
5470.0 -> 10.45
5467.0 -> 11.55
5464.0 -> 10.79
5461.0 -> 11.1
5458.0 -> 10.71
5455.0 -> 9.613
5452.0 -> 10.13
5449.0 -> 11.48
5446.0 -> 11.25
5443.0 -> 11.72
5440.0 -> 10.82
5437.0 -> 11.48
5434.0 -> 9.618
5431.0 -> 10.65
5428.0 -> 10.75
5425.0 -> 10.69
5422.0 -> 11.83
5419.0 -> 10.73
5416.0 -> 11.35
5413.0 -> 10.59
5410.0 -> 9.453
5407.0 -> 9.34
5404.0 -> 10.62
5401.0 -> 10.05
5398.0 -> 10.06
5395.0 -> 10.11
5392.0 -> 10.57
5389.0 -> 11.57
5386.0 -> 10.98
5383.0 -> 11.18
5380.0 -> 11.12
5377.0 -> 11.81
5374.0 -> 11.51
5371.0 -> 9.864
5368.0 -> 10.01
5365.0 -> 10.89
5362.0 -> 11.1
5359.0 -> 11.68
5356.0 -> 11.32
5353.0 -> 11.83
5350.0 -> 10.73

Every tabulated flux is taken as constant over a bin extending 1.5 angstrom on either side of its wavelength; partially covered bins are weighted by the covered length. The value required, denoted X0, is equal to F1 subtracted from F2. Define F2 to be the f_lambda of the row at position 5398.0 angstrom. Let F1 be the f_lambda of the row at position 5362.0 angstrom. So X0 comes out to -1.0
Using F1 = 11.1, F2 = 10.06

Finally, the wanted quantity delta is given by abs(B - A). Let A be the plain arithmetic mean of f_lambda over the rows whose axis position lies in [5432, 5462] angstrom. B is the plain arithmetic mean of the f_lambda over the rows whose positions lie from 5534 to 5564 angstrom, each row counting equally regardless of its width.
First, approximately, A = 10.8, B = 10.9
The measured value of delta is 0.09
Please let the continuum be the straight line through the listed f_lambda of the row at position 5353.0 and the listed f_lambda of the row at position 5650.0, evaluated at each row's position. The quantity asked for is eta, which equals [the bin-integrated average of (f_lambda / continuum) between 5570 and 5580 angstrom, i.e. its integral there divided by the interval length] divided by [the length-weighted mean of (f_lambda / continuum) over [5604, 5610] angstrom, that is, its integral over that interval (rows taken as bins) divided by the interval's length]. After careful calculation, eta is 0.95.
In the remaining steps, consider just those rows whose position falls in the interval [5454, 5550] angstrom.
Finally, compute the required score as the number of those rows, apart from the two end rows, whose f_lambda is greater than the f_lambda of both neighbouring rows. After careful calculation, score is 10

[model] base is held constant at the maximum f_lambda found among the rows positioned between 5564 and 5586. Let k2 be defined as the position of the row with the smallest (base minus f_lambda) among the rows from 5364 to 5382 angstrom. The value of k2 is 5377.0 angstrom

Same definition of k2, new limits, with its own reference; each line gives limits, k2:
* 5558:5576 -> 5560.0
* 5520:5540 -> 5524.0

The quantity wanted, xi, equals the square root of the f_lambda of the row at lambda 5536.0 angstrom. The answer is 3.30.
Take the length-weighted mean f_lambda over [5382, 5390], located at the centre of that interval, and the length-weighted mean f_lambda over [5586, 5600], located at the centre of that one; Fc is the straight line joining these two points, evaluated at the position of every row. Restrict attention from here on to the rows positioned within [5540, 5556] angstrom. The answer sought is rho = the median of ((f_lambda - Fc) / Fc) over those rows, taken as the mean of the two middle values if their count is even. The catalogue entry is 0.04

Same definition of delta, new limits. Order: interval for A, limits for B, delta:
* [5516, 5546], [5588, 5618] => 0.24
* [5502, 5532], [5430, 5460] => 0.32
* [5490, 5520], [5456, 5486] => 0.54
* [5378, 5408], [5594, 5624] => 0.37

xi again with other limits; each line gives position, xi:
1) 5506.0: 3.22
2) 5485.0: 3.31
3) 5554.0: 3.29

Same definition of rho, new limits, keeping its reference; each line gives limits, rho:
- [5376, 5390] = -0.01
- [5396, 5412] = -0.10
